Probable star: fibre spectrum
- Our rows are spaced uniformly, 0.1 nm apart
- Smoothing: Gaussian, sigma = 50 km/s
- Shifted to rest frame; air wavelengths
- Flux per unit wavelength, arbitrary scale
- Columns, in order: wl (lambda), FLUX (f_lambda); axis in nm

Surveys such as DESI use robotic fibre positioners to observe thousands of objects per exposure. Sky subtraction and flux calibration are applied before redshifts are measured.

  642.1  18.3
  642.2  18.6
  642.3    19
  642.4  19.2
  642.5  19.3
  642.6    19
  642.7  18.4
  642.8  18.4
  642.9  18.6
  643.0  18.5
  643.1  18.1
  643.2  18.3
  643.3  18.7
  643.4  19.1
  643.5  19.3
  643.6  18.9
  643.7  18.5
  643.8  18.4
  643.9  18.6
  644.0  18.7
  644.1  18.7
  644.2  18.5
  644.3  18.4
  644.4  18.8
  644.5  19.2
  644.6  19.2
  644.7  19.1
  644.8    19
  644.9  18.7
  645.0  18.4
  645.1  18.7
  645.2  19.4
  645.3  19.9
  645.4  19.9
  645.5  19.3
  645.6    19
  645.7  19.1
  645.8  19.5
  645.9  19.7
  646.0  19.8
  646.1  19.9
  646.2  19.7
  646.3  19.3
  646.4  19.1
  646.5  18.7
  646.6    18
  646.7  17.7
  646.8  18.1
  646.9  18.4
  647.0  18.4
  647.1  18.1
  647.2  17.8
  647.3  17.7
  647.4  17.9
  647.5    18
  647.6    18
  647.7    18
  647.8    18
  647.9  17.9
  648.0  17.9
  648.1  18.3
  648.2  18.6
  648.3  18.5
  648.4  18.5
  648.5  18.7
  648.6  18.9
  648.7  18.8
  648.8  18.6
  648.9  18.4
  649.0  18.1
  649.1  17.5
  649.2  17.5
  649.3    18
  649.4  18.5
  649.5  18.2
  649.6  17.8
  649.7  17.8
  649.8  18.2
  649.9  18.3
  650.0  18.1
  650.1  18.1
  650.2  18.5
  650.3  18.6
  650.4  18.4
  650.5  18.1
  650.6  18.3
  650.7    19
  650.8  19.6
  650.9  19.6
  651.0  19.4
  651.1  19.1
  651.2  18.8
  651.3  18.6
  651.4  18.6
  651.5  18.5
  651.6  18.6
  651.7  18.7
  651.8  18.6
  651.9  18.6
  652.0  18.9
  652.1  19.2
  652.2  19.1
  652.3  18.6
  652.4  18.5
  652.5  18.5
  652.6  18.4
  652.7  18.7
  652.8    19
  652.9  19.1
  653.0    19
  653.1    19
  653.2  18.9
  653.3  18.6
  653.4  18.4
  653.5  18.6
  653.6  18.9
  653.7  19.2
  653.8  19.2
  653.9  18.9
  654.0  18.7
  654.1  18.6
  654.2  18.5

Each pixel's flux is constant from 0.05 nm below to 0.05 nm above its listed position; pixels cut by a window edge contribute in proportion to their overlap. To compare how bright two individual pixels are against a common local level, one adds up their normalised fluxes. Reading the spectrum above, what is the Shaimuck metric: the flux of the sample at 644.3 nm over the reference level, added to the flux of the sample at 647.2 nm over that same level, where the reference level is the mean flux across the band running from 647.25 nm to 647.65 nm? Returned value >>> 2.02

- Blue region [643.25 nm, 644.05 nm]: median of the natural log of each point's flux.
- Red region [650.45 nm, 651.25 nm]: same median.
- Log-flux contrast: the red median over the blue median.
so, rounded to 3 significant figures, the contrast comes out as 1.01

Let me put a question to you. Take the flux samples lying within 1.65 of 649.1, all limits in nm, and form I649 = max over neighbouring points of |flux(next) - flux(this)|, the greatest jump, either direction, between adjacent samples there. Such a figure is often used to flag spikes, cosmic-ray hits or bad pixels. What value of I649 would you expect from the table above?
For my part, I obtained 0.7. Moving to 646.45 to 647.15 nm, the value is 0.7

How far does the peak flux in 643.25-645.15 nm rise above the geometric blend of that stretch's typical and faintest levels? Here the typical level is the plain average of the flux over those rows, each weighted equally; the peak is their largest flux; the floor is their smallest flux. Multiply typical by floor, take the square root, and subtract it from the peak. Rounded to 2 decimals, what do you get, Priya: 0.71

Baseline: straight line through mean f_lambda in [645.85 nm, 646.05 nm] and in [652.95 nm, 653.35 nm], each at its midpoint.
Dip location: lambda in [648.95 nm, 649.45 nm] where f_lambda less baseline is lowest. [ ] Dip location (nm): 649.1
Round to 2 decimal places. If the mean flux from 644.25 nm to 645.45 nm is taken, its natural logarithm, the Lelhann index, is 2.95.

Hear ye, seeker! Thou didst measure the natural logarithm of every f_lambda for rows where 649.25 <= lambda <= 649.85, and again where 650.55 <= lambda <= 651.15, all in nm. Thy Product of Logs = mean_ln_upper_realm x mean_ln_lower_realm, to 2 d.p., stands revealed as 8.55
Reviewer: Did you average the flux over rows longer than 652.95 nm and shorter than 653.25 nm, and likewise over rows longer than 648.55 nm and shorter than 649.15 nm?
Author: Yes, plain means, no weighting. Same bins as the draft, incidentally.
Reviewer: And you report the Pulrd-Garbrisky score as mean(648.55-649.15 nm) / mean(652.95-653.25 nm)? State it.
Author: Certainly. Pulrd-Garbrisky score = 0.97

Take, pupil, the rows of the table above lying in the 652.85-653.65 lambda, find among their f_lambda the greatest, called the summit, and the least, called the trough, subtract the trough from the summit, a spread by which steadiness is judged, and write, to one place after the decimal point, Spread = 0.7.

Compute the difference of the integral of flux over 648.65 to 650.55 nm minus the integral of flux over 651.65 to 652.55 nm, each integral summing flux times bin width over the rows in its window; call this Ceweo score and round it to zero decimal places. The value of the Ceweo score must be 18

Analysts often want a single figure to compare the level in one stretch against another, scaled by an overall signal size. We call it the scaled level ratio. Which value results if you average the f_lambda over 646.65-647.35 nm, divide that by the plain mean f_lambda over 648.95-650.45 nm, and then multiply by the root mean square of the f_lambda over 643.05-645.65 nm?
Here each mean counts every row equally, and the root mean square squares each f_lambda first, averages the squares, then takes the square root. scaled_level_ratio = 18.8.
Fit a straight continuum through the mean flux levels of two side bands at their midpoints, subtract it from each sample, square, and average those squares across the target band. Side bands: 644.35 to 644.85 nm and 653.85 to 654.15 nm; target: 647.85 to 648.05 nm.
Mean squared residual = 1.09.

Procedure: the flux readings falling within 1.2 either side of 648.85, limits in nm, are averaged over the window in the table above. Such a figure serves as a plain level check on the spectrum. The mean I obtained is 18.2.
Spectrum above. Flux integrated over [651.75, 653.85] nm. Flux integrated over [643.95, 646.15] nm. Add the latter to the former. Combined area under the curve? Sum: 82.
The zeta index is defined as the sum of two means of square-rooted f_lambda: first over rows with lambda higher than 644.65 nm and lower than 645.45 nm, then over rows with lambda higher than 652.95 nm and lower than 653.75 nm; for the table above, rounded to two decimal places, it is 8.71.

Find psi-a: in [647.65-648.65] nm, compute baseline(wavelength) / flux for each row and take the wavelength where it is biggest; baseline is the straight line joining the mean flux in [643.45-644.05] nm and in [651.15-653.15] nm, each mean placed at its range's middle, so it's 648.0 nm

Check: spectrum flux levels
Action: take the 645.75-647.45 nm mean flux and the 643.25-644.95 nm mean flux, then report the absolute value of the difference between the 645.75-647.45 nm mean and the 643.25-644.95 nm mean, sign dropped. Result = 0.12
